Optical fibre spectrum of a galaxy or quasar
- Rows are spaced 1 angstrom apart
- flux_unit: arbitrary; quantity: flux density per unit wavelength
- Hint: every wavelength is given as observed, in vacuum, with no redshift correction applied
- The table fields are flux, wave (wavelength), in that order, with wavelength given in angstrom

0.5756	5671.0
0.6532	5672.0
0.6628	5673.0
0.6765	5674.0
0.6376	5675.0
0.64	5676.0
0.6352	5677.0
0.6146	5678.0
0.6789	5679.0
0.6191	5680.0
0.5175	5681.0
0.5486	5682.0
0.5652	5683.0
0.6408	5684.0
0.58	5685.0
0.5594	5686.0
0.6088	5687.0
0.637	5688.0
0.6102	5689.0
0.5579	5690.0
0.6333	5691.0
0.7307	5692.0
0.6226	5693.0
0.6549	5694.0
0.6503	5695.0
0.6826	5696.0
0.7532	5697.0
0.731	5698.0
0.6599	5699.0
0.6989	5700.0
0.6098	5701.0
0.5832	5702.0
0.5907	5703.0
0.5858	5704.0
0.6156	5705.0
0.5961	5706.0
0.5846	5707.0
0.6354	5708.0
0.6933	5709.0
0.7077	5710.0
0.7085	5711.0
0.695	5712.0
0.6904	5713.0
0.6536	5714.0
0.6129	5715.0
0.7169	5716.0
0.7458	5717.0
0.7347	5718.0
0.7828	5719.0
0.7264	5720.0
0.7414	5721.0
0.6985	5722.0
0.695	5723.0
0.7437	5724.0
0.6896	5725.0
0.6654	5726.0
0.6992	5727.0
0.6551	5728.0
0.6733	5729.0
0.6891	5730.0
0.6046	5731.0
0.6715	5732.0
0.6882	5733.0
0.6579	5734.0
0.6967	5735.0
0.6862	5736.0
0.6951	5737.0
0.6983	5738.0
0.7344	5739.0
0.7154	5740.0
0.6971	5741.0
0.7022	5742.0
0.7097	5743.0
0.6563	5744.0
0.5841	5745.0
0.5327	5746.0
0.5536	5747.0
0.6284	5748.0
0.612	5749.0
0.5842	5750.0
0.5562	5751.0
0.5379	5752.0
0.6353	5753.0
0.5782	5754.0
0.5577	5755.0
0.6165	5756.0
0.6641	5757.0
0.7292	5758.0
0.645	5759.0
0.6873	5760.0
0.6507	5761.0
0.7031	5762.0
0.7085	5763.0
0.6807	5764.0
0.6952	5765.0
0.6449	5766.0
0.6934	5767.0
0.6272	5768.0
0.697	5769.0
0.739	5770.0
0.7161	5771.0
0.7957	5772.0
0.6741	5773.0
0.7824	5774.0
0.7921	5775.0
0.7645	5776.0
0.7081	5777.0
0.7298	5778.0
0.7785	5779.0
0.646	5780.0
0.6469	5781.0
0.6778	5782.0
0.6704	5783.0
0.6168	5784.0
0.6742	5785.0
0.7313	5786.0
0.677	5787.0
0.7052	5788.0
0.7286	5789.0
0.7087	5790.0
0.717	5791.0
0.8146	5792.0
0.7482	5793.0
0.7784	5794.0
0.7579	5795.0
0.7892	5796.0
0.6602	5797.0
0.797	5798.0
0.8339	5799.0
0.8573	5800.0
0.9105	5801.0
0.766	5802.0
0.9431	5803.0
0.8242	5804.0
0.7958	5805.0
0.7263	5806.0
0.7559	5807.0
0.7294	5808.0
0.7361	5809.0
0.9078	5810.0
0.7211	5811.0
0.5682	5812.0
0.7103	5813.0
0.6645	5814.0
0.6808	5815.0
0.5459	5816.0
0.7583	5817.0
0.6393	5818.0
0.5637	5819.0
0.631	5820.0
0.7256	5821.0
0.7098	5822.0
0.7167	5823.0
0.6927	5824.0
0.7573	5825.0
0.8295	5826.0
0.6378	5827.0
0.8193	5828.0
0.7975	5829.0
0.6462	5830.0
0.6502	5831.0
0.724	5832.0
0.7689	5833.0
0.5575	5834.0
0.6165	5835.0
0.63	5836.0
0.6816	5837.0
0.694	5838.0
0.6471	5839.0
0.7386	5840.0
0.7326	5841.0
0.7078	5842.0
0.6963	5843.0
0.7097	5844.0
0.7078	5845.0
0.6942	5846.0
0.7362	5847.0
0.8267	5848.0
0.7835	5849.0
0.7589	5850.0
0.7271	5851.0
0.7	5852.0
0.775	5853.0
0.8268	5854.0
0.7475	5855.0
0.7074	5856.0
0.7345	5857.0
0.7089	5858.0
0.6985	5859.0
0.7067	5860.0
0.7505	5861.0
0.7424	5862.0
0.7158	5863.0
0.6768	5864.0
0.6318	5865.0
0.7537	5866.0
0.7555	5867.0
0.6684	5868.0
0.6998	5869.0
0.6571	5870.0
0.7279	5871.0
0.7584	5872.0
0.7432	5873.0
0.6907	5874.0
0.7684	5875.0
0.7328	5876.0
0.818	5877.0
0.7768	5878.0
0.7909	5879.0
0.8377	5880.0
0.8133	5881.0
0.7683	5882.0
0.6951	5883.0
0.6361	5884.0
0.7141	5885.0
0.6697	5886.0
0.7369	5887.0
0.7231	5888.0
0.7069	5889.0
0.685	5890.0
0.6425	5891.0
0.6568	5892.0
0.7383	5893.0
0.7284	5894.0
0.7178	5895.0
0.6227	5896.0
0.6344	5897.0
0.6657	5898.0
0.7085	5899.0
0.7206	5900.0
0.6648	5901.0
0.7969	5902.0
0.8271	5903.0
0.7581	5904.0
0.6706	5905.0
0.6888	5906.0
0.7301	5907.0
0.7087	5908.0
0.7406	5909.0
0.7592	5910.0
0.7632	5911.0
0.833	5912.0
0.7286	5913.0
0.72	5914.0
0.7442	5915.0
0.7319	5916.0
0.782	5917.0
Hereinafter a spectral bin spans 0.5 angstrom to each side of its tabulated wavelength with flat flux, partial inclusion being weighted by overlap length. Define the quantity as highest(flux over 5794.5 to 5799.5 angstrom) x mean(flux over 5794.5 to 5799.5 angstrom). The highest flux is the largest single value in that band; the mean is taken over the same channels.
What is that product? 0.640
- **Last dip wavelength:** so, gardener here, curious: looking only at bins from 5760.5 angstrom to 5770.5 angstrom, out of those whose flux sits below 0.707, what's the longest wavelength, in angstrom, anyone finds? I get 5769.0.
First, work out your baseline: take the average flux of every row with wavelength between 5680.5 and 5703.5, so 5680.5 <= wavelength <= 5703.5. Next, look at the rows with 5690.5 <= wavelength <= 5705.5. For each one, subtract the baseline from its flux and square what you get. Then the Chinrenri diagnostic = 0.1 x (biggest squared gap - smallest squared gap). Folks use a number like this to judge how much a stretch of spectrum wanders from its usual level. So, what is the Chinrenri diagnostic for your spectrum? 0.0016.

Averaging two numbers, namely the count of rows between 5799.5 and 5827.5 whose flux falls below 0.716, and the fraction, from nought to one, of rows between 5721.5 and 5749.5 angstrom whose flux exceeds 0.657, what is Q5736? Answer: 5.86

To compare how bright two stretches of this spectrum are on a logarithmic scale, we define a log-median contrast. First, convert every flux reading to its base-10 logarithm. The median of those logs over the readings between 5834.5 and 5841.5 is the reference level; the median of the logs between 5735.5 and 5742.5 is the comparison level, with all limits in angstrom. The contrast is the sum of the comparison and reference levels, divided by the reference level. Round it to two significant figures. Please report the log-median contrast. 1.9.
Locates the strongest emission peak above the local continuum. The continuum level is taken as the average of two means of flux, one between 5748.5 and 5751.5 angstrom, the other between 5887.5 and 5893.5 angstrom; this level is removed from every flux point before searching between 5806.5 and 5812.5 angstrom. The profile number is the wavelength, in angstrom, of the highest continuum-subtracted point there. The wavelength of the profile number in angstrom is 5810.0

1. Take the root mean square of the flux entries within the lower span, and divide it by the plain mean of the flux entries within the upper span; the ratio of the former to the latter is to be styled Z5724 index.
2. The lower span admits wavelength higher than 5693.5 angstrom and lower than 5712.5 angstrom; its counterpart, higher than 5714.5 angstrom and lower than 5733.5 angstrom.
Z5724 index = 0.94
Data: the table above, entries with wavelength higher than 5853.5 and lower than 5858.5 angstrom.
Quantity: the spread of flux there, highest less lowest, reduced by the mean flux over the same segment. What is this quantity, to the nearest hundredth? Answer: -0.63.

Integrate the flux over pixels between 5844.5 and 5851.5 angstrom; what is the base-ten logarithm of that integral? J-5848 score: 0.7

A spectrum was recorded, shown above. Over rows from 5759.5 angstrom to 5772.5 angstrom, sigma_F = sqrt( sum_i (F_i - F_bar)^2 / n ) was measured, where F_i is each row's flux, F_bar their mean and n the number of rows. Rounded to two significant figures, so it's 0.041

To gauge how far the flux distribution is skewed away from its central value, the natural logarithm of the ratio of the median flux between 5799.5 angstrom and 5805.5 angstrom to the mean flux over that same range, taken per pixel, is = -0.010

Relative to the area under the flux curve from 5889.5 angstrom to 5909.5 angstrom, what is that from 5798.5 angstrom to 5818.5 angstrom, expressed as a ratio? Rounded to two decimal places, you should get 1.07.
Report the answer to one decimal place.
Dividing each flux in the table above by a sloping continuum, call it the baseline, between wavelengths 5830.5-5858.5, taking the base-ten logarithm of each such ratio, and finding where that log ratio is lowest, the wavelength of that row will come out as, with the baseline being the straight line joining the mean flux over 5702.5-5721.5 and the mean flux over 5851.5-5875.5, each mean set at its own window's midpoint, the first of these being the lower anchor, 5834.0 angstrom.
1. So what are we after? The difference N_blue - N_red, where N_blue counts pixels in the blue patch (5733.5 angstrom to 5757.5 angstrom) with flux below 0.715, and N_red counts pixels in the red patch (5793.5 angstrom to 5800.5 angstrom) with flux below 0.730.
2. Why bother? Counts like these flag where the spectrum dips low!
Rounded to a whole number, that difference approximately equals 21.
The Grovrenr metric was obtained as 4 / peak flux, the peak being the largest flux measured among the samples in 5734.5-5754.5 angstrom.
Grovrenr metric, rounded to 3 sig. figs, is 5.45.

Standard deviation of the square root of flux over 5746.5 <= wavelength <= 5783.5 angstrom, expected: 0.042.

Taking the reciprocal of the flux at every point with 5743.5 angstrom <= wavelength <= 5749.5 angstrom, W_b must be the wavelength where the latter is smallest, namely 5744.0 angstrom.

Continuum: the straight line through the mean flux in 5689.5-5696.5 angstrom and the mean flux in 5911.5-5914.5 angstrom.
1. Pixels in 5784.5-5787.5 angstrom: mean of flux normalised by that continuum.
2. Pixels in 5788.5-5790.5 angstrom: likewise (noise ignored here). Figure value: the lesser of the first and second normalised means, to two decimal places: 1.00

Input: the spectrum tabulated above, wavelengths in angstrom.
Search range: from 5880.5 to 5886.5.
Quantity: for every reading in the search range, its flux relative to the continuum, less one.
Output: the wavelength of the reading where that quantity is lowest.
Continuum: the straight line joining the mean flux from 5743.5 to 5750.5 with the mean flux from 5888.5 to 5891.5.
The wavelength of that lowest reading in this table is 5884.0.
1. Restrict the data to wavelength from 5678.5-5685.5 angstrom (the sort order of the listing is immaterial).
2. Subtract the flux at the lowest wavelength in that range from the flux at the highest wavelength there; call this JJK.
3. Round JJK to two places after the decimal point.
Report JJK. -0.10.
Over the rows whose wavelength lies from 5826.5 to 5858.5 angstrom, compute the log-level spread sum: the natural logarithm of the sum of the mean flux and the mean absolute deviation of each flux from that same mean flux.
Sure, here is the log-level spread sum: -0.270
